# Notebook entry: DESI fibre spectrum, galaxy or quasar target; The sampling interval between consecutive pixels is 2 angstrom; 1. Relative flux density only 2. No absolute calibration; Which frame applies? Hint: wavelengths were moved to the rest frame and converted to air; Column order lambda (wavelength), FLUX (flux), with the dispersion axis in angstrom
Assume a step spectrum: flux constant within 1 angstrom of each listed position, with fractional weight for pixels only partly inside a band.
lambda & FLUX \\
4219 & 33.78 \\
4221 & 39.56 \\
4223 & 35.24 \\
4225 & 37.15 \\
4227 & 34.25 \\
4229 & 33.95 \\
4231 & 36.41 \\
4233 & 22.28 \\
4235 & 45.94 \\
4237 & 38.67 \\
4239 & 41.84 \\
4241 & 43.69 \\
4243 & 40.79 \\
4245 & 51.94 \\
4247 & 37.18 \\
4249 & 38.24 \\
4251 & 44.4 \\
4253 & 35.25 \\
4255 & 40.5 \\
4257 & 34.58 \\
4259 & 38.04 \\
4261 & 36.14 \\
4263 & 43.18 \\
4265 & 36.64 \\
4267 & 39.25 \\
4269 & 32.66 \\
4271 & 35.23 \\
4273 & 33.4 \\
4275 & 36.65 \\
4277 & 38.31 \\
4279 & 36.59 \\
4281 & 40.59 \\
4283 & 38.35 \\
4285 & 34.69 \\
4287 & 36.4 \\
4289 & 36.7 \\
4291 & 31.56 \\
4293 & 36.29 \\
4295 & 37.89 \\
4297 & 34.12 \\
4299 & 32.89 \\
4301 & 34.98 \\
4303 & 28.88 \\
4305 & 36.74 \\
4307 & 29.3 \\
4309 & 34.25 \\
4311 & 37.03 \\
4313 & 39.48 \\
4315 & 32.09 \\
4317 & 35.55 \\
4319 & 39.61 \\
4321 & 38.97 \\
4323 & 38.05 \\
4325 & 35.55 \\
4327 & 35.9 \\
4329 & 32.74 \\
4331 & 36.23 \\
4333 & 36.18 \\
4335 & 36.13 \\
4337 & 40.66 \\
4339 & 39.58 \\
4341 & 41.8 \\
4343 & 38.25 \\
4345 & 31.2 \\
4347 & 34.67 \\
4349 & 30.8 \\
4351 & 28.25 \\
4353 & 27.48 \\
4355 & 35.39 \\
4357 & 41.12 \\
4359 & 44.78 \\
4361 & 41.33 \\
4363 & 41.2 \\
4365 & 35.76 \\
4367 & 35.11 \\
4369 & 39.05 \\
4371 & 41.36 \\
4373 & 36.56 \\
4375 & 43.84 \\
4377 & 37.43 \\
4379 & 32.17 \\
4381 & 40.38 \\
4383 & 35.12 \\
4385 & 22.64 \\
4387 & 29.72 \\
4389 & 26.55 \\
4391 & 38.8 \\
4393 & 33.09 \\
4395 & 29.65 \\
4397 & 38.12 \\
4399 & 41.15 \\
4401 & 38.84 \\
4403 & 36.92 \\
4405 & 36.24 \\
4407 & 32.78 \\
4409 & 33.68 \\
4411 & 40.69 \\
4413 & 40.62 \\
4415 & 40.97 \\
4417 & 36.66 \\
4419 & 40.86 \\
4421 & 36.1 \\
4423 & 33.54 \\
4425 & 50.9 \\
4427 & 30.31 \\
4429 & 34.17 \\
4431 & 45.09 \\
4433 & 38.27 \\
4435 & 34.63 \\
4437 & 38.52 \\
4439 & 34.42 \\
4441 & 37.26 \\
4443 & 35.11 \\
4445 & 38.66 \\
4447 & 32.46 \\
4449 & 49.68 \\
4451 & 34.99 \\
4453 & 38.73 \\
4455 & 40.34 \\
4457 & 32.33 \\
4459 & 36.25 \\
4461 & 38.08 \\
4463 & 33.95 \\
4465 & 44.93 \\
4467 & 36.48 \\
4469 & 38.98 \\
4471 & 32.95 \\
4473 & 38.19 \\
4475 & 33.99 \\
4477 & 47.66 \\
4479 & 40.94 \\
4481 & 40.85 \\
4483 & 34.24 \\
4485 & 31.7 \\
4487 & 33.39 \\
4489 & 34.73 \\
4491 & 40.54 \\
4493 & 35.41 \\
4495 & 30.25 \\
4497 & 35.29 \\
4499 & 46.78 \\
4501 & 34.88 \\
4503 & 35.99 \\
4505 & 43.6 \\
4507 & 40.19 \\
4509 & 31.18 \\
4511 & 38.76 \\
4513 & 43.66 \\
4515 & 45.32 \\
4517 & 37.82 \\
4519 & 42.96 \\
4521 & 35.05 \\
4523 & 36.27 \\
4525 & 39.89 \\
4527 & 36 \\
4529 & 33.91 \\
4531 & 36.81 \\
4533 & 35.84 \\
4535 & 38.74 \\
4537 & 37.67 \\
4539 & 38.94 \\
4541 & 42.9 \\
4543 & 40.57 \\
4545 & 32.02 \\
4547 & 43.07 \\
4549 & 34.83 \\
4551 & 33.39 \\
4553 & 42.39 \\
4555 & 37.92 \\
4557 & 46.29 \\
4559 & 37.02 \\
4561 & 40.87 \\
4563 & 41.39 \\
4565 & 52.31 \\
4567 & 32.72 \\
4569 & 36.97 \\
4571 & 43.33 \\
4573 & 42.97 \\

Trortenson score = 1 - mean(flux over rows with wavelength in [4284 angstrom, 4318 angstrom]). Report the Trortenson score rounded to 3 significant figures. -33.6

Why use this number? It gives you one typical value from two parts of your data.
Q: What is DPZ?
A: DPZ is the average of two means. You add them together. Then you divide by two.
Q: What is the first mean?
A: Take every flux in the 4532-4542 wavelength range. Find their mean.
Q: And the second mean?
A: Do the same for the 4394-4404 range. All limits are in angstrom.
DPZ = 37.9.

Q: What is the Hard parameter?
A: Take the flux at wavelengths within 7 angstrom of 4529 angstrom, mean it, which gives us 36.8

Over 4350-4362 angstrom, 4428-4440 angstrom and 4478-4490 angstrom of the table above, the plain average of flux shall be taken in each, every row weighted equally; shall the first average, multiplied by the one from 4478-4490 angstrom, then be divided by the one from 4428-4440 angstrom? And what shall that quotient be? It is 35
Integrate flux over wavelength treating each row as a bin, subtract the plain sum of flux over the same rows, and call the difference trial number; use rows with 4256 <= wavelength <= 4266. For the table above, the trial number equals 189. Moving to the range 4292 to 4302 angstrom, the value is 176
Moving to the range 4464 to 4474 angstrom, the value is 192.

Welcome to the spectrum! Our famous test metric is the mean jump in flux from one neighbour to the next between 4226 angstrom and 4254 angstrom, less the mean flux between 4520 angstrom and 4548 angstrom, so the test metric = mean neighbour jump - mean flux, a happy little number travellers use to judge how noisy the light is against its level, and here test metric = -30.2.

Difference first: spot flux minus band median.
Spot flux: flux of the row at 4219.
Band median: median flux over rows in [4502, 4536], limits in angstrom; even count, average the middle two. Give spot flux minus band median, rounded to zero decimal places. -4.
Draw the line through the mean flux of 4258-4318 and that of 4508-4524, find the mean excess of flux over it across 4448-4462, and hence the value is 0.58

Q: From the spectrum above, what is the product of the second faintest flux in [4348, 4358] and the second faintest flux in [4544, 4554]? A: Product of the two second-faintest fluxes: 943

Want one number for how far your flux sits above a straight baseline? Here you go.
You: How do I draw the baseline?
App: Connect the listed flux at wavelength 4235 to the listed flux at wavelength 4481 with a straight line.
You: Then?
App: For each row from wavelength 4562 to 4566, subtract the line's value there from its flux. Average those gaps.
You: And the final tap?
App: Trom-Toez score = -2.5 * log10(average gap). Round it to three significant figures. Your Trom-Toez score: -2.22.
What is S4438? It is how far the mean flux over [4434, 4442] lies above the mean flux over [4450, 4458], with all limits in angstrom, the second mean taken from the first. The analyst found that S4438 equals 0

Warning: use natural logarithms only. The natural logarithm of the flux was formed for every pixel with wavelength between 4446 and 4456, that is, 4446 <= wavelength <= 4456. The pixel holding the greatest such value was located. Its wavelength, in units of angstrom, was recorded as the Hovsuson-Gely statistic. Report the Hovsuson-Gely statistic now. 4449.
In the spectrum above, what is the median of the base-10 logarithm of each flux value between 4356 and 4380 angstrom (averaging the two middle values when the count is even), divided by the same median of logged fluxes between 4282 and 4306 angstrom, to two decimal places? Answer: 1.03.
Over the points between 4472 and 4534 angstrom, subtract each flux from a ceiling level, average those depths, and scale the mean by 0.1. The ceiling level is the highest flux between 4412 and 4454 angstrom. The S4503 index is 1.31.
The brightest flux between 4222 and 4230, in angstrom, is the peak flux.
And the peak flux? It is 37.15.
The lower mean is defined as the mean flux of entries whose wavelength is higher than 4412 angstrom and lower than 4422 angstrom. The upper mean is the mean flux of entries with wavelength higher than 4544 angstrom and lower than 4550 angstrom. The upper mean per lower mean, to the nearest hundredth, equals 0.94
